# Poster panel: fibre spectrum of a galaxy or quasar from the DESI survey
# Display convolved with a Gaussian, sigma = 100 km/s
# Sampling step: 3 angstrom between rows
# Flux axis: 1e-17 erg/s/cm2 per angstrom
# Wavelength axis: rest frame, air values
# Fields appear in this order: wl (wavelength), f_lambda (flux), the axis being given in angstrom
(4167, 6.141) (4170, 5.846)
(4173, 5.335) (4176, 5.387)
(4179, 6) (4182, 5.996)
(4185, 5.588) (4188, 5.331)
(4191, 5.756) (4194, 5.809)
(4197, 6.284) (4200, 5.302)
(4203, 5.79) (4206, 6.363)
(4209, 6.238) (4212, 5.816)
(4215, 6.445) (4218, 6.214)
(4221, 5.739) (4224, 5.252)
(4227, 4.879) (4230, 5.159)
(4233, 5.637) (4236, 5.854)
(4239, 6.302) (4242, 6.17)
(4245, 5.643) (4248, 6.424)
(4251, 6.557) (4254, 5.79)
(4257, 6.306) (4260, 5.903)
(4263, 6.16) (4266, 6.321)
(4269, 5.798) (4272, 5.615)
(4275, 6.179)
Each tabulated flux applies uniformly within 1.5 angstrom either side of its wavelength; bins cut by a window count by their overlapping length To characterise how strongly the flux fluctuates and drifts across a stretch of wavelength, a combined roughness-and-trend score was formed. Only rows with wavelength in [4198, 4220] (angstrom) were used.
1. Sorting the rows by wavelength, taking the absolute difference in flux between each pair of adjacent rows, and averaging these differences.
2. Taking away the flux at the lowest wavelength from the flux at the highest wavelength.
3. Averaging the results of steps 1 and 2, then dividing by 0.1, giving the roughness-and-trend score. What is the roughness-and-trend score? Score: 7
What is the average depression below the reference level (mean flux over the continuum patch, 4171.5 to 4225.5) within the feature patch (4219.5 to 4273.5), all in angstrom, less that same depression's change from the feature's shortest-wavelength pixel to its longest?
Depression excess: -0.2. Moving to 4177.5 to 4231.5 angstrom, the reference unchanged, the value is -0.8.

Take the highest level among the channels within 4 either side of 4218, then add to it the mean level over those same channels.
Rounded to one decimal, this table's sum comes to 12.6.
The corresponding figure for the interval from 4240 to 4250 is 12.5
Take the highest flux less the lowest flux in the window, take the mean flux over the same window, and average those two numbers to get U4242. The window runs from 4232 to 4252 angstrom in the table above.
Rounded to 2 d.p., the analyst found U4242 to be 3.50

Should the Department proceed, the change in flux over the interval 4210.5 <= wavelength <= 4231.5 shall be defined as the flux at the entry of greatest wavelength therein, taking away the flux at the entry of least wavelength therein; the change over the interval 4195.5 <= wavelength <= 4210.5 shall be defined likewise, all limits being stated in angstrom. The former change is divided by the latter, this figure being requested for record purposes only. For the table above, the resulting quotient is 14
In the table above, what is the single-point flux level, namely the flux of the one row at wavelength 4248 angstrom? 6.424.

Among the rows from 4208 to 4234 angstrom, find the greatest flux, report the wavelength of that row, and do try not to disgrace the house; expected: 4215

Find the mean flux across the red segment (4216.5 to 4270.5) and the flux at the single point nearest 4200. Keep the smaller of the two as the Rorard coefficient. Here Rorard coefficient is 5.30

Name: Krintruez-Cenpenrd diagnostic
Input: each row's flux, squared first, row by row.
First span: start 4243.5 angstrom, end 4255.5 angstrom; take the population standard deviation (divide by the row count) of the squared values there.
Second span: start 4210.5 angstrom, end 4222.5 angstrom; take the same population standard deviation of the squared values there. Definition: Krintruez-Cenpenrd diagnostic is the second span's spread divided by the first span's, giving 0.73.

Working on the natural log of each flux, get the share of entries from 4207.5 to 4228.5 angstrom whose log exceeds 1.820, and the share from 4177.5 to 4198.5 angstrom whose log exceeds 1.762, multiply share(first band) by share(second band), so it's 0.18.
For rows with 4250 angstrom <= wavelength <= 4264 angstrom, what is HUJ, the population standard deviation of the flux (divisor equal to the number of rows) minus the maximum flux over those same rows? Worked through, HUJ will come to -6.28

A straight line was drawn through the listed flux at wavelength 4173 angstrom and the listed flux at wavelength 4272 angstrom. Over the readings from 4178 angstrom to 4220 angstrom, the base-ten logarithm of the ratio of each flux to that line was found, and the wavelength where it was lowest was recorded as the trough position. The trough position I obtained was 4200 angstrom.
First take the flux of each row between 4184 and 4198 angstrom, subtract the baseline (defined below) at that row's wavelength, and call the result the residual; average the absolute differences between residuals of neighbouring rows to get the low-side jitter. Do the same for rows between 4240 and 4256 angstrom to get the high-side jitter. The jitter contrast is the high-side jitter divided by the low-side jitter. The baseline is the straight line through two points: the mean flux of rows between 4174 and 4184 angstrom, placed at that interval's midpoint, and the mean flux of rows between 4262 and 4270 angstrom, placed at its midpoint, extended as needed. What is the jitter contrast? 1.86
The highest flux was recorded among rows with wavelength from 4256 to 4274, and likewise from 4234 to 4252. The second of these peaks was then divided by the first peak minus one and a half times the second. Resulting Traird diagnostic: -1.87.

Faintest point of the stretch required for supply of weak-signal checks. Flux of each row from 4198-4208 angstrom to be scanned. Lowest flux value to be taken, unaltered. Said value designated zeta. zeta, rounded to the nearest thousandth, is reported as 5.302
